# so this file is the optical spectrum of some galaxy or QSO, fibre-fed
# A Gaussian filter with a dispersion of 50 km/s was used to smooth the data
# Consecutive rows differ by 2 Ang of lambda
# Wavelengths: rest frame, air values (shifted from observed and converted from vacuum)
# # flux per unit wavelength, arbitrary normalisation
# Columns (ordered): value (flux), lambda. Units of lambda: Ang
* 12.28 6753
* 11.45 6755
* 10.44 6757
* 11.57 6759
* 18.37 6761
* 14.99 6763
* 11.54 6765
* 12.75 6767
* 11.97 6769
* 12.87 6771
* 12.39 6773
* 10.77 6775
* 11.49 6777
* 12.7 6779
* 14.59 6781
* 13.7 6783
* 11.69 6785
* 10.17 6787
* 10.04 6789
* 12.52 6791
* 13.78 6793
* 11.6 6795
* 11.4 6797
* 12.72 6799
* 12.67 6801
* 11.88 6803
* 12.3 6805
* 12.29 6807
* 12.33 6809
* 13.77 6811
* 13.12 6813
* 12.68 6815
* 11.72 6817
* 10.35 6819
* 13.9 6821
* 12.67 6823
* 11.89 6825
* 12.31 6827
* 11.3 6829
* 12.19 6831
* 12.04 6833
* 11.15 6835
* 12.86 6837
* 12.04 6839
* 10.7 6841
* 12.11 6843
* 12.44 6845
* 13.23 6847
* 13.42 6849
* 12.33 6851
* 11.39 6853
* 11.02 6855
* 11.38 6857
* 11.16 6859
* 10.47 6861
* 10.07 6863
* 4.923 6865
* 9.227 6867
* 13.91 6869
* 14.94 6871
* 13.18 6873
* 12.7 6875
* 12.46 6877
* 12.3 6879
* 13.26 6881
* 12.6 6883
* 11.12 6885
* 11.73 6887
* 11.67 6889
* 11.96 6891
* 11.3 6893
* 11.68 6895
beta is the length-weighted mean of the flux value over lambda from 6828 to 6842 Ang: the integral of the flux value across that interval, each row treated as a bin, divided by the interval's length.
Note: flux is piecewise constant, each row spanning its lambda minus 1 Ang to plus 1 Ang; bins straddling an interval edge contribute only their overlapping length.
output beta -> 11.8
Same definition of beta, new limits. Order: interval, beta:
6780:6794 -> 12.4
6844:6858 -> 12.2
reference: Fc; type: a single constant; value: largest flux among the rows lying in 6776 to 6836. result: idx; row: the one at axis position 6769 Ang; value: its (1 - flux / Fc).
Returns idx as 0.180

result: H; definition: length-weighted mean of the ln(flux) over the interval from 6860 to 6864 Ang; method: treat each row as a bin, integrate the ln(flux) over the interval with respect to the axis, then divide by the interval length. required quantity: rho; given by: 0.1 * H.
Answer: 0.233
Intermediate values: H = 2.33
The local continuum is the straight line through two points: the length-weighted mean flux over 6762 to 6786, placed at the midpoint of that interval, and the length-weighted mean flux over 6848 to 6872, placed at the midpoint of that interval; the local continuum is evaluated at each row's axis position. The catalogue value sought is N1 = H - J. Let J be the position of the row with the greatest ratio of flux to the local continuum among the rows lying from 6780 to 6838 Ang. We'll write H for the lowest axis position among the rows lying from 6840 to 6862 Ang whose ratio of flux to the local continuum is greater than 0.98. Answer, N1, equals 22 Ang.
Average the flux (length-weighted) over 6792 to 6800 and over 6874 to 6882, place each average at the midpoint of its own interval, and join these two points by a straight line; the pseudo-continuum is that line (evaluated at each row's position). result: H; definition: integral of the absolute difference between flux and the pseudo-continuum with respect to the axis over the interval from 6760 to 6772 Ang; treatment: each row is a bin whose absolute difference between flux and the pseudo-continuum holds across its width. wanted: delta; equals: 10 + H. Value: 32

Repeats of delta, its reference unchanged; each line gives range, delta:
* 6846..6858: 22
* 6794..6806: 16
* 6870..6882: 18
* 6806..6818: 16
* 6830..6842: 20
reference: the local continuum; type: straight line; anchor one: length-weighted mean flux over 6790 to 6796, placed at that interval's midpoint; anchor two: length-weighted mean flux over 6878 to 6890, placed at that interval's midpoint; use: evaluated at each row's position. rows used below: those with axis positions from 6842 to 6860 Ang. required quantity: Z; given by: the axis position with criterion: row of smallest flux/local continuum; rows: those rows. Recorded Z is 6855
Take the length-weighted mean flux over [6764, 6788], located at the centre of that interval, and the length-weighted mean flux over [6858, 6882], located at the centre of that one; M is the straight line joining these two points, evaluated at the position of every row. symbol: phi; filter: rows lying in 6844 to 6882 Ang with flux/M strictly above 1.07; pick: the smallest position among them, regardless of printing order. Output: 6847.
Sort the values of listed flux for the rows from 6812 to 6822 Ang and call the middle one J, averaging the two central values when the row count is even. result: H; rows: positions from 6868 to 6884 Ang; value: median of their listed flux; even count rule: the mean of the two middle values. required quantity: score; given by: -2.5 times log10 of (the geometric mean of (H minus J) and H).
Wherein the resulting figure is -0.7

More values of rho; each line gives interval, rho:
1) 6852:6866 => 0.228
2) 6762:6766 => 0.258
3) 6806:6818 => 0.254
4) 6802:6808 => 0.250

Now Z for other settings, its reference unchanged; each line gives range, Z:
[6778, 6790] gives 6789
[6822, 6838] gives 6835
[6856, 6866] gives 6865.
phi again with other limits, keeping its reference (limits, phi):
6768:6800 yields 6781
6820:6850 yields 6821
